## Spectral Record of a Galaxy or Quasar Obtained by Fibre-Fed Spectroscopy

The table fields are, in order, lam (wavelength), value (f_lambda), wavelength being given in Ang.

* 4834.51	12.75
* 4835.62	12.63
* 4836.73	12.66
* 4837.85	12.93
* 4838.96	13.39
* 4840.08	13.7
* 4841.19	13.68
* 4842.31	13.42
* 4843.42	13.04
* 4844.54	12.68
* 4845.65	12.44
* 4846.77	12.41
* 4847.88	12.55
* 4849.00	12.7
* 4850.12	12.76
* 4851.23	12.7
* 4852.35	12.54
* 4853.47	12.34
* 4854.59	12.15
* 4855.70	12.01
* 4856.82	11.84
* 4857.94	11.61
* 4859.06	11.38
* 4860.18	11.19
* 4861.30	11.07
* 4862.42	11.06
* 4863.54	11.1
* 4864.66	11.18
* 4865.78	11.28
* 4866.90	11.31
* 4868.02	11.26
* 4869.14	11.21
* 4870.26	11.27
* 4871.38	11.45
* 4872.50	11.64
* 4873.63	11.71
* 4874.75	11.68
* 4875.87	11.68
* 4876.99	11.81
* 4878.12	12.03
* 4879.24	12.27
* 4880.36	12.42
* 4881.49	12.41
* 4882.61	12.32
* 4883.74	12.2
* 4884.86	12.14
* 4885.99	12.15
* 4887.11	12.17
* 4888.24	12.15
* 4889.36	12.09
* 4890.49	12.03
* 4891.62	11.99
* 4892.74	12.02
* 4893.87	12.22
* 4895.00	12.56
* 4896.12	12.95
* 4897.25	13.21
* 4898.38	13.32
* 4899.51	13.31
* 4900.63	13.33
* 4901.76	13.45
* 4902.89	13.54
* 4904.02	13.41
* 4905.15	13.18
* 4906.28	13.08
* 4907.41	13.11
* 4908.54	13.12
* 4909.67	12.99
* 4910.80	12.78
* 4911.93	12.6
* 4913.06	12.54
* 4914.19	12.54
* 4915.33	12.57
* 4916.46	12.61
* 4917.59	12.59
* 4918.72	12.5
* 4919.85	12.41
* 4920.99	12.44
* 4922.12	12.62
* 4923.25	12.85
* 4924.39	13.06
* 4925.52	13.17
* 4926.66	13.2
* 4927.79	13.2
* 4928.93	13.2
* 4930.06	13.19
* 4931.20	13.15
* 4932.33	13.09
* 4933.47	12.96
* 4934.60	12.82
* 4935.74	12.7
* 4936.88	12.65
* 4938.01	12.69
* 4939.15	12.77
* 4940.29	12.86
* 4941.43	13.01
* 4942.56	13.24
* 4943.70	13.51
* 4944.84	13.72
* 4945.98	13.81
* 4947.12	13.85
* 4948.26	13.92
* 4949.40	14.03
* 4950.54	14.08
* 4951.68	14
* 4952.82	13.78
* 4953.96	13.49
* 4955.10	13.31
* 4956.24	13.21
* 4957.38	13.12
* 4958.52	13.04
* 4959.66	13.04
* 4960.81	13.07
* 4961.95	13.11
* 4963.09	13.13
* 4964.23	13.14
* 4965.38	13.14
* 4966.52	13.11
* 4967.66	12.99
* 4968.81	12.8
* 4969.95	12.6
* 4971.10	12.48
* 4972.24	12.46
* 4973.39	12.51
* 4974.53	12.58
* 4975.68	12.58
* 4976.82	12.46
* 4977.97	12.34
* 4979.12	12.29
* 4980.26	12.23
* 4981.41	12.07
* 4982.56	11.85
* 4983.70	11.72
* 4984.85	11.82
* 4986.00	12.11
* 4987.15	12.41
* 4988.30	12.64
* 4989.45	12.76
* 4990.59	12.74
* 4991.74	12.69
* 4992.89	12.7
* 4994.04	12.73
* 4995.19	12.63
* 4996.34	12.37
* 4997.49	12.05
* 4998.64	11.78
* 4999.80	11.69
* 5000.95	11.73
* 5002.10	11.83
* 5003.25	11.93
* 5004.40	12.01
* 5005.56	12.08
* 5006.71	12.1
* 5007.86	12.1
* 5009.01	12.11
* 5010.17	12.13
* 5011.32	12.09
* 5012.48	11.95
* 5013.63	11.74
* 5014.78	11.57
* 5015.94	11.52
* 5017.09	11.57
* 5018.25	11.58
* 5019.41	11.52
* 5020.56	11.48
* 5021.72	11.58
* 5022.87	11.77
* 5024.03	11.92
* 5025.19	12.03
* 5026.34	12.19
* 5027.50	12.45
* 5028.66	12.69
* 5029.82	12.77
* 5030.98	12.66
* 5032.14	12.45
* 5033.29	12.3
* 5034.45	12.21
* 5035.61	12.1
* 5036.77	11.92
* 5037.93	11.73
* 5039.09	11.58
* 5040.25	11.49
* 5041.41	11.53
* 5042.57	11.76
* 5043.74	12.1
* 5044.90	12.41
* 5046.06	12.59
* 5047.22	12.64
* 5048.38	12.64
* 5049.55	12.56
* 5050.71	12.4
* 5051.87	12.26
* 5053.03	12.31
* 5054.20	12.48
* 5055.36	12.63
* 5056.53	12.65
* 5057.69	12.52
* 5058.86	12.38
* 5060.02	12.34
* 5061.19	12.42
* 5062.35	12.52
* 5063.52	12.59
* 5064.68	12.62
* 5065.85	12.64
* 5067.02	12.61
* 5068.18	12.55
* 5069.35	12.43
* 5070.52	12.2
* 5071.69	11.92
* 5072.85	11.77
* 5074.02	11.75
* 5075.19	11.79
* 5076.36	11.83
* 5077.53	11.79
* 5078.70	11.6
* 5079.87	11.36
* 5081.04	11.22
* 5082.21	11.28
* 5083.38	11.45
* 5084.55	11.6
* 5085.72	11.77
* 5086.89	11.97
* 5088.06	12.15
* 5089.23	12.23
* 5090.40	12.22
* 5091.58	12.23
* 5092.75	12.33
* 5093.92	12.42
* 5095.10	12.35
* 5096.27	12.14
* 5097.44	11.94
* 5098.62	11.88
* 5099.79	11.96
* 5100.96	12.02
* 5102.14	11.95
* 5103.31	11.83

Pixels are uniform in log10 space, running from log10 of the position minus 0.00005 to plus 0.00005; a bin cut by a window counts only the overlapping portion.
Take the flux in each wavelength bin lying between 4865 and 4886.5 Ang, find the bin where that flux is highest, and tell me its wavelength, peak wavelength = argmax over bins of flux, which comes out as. 4880.36 Ang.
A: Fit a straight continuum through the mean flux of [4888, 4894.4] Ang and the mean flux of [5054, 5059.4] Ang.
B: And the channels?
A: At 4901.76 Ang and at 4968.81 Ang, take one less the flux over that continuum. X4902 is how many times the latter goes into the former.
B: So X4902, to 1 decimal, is 2.7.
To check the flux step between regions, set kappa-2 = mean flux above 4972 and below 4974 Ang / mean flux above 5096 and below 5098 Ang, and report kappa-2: 1.037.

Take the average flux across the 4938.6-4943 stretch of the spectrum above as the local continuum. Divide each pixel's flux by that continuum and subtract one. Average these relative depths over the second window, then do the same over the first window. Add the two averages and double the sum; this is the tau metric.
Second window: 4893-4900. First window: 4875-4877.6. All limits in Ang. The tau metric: -0.20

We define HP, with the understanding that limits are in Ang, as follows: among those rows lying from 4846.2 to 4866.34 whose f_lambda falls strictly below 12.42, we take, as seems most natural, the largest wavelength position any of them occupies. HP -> 4865.78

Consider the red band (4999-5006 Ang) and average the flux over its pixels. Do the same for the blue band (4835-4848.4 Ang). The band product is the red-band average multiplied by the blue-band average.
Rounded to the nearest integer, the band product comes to 154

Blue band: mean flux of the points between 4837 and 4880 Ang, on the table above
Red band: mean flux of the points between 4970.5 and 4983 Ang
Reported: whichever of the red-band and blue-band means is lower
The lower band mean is 12.1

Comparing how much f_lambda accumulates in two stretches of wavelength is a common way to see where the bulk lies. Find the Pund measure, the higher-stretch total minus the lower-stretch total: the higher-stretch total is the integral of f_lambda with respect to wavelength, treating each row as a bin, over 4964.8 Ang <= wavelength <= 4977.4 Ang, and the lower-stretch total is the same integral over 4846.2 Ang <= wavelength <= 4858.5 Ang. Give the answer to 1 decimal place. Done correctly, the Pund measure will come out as 8.4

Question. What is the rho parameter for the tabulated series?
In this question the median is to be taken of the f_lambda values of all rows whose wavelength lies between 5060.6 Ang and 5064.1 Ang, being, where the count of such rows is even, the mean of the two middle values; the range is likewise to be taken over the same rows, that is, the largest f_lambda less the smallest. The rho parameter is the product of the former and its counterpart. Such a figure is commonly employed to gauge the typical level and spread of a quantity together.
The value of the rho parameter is 2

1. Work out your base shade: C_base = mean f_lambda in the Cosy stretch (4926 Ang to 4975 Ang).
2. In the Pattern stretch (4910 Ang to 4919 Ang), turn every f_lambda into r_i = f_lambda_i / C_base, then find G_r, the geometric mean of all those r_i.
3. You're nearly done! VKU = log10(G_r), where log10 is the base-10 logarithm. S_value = -0.019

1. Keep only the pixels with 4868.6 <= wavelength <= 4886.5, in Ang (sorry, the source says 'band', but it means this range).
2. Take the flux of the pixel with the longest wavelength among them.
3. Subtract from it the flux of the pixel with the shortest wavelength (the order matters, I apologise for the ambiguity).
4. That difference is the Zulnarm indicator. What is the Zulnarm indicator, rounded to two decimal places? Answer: 0.94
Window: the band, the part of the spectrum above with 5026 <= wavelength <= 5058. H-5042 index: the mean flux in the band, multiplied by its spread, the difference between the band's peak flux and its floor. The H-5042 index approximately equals 16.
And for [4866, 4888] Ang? 14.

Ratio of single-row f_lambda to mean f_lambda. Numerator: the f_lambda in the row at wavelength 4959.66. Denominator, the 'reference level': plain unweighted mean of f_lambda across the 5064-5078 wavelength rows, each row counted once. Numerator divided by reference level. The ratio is 1.07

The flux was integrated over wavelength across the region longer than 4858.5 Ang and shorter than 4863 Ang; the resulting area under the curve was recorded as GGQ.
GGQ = 50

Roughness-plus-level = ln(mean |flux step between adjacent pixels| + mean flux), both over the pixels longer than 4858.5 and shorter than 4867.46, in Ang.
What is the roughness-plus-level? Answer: 2.42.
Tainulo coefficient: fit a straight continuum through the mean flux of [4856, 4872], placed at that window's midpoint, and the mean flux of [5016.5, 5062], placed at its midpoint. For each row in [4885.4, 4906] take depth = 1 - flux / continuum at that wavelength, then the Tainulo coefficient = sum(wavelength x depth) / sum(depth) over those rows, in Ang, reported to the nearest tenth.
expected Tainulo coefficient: 4897.9 Ang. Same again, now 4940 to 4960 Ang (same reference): 4949.7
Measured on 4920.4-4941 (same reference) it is 4930.3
